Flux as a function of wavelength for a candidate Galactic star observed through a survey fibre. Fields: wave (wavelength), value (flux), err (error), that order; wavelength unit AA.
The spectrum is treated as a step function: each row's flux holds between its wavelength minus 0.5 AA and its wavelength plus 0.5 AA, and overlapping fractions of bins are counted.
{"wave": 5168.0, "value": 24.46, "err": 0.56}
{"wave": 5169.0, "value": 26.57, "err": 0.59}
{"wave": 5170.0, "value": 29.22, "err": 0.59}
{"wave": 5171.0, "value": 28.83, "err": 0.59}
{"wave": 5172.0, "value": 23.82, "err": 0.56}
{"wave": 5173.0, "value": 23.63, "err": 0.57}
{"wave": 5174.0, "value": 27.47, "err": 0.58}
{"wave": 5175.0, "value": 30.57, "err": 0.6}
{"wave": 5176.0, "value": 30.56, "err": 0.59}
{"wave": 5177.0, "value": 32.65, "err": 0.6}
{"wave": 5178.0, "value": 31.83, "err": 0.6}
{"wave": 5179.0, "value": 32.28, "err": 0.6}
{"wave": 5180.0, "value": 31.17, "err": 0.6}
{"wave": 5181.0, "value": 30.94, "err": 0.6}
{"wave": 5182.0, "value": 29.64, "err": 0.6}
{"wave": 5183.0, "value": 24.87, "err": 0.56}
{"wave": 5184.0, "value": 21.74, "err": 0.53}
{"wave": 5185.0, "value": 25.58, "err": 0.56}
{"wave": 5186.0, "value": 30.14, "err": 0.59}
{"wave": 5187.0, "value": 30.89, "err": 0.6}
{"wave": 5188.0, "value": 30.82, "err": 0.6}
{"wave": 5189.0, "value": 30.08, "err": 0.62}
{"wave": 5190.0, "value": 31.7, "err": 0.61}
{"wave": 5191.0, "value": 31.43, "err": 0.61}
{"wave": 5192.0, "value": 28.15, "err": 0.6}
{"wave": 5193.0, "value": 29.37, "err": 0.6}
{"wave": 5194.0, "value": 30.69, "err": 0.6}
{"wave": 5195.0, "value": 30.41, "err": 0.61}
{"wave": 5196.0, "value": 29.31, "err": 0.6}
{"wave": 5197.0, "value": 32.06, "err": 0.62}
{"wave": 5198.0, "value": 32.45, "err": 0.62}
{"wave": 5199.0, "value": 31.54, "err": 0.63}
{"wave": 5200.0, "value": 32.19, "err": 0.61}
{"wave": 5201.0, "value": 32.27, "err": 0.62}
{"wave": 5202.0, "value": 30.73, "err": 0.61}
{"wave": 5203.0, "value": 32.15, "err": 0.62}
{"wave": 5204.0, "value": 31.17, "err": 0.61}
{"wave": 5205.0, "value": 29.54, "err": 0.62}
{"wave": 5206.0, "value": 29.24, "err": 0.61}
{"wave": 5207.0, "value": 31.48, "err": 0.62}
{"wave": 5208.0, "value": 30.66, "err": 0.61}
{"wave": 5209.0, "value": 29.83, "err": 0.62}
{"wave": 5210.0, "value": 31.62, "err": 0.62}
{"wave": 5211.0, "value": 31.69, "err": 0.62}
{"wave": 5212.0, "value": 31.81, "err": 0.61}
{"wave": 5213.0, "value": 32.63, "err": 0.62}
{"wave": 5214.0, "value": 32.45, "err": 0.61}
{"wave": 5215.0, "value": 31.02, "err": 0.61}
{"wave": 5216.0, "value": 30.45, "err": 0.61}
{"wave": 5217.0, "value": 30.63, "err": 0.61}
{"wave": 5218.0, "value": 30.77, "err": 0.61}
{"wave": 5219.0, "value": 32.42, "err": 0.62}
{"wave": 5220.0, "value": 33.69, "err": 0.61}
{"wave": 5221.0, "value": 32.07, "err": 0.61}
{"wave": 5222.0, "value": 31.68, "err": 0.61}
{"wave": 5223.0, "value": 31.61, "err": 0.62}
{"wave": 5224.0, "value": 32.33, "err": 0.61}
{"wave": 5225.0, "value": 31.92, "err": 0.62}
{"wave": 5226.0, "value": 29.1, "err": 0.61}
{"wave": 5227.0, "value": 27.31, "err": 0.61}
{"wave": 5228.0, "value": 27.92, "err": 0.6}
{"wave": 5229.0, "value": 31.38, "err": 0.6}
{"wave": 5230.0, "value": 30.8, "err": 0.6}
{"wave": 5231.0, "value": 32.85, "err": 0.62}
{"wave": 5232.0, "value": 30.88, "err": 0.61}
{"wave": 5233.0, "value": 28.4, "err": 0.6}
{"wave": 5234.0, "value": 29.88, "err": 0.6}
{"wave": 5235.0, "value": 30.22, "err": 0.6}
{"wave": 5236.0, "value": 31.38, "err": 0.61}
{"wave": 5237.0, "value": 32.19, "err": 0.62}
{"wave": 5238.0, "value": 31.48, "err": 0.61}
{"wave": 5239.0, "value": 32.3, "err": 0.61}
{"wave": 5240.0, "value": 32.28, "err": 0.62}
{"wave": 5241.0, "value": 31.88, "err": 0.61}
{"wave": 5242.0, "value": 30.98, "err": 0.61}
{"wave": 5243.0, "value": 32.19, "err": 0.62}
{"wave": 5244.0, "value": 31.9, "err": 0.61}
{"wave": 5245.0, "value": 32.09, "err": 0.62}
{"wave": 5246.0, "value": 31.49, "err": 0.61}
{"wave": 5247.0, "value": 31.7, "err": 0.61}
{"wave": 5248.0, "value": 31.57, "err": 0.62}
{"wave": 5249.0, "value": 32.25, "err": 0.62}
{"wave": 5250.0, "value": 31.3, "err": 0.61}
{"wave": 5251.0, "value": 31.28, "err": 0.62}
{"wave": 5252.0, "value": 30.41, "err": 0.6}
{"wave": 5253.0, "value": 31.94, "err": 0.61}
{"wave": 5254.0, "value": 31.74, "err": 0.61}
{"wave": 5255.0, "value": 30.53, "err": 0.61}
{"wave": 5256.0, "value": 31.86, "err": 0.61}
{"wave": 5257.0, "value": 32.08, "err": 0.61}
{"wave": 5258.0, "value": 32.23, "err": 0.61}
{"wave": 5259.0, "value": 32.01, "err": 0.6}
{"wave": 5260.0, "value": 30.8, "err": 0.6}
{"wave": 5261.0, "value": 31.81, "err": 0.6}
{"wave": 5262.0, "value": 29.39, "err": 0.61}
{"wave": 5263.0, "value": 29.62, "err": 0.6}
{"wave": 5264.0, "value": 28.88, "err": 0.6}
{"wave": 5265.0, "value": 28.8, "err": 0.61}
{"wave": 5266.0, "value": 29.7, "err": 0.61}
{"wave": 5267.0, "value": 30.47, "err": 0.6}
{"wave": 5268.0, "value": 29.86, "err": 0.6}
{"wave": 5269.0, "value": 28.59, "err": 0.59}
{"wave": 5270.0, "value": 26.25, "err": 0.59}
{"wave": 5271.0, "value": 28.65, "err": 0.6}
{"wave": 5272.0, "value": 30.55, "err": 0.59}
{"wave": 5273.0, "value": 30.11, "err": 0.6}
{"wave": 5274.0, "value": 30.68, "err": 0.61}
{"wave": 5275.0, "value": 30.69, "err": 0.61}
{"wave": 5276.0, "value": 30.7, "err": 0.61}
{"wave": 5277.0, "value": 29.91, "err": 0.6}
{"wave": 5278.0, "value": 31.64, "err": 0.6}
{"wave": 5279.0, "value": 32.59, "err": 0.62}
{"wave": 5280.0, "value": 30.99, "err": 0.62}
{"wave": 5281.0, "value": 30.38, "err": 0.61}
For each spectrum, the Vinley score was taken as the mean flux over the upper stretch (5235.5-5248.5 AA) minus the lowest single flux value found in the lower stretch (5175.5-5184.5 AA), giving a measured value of 10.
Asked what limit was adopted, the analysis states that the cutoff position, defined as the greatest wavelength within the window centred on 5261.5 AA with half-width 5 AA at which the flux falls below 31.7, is 5266.0 AA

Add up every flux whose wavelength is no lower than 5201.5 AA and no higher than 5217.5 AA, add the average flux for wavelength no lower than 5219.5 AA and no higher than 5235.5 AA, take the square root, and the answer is 23.0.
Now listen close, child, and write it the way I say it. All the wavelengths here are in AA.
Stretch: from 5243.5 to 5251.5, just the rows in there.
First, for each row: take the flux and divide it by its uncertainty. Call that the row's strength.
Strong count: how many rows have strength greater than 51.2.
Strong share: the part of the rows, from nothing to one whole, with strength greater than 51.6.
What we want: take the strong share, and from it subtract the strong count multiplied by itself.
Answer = -35.4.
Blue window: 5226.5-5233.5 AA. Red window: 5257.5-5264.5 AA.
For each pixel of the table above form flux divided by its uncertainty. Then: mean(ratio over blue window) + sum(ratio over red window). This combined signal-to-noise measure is 406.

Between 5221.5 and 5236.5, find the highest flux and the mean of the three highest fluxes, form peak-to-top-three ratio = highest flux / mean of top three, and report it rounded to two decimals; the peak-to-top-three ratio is 1.01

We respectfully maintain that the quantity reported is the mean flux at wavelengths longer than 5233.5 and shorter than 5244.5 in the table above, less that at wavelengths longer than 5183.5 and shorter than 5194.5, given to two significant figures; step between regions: 2.4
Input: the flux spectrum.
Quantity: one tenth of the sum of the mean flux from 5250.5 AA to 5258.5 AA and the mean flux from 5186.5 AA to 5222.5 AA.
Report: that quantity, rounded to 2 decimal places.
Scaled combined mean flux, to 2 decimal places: 6.27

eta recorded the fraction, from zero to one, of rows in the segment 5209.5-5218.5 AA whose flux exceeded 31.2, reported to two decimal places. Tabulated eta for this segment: 0.56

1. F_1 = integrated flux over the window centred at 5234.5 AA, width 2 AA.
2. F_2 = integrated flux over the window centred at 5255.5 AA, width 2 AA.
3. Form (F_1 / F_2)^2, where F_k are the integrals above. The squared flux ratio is 0.93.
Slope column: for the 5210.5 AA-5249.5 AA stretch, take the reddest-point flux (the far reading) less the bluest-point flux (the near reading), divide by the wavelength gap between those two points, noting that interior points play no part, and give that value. 0.015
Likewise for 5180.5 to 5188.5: -0.017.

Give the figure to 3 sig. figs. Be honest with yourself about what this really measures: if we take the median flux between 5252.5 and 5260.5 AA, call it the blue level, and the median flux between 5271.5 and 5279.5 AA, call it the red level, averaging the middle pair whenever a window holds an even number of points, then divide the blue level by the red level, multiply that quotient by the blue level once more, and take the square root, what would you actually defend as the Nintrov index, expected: 5.76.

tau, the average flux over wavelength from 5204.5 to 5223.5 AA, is 31.3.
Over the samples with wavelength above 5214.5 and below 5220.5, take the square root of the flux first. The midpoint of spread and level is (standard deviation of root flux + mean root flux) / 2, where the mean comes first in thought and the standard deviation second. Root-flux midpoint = 2.86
